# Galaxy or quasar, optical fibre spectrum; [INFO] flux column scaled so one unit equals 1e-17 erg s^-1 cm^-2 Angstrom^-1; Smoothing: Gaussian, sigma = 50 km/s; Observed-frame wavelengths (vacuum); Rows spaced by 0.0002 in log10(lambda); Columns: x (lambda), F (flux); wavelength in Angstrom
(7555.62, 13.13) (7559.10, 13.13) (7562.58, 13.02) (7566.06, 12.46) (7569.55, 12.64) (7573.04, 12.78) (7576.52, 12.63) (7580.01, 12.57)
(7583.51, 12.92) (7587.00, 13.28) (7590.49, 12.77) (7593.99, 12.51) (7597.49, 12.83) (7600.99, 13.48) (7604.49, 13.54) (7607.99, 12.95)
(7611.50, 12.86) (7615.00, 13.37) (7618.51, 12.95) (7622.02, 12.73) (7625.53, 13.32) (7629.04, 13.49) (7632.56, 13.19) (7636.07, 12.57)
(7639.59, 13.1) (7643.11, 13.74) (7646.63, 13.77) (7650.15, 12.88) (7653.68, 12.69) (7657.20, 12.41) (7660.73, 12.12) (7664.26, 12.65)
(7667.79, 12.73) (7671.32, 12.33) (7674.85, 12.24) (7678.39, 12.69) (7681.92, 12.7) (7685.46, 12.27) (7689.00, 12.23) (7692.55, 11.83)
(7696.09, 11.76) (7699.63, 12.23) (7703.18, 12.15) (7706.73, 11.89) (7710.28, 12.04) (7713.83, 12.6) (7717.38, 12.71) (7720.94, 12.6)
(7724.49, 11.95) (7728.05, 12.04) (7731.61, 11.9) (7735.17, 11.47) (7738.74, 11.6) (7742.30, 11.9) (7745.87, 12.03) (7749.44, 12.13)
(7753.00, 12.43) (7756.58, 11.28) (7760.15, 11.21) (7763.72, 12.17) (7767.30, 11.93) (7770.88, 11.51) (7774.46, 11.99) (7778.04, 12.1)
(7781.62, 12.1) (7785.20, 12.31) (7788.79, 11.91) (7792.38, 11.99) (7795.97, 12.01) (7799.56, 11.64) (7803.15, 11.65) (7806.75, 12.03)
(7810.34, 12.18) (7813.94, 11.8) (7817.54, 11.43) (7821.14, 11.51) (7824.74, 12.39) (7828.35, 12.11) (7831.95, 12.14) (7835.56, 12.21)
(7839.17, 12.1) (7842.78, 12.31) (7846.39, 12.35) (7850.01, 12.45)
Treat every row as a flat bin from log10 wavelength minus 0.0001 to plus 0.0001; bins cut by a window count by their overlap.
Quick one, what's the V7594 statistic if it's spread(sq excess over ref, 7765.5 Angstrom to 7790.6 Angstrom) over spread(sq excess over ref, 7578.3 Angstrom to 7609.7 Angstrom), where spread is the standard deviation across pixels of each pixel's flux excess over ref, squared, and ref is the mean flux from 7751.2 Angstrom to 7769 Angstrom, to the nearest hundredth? 0.09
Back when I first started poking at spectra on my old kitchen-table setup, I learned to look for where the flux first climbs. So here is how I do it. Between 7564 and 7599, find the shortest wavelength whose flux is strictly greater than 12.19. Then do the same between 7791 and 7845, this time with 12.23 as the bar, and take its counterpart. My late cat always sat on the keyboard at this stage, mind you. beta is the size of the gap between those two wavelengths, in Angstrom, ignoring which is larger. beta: 258.7 Angstrom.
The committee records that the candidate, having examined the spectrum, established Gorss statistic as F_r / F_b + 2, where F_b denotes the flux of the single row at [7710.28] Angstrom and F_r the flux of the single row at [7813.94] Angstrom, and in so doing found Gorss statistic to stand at 2.98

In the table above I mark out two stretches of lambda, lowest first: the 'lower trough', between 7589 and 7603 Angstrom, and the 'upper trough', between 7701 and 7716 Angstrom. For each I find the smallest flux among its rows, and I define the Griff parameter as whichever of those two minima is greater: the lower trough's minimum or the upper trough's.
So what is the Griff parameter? 12.5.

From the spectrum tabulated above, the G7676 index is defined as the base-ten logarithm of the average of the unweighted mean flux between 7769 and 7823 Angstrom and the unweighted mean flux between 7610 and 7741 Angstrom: 1.09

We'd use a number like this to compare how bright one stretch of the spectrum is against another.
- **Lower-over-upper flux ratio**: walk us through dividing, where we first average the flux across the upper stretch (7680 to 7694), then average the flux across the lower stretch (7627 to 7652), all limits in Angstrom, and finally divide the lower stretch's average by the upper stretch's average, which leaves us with 1.08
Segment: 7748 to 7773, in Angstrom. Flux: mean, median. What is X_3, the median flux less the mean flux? 0.12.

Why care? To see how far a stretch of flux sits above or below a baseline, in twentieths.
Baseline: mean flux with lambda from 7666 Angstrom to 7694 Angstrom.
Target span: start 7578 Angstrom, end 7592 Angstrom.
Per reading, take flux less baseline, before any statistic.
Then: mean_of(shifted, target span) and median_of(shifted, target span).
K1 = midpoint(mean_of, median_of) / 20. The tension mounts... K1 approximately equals 0.02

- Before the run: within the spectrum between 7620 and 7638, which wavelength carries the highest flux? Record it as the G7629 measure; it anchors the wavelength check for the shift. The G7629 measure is 7629.04 Angstrom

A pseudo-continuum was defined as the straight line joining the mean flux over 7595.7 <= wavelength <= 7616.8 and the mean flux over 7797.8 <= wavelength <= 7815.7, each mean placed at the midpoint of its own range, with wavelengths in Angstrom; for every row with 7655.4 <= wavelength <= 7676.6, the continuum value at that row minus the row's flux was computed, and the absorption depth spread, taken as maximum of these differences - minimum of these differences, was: 0.66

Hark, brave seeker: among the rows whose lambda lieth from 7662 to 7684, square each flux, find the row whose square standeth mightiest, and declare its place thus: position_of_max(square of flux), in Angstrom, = 7667.79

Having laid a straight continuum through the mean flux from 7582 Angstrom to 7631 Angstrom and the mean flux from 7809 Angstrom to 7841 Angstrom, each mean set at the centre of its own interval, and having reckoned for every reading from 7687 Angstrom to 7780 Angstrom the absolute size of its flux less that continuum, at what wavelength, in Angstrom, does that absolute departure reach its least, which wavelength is 7713.83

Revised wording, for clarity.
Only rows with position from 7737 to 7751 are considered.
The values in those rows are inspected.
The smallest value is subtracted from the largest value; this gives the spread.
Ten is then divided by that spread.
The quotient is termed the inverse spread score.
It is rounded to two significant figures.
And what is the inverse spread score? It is 19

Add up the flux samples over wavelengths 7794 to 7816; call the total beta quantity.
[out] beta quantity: 71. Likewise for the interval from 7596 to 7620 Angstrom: 92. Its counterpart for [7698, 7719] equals 74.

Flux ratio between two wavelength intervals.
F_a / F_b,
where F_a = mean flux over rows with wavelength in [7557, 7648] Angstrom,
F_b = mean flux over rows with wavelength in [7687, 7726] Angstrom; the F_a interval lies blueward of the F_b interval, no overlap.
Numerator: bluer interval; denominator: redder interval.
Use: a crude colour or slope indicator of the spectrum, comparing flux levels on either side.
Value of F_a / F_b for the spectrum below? 1.07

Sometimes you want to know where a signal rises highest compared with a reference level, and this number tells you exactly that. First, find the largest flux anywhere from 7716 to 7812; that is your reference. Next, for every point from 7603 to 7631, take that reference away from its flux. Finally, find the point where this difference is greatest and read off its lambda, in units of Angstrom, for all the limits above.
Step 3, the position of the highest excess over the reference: 7604.49 Angstrom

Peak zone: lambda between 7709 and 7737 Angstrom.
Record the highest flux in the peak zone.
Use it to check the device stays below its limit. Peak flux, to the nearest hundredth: 12.71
